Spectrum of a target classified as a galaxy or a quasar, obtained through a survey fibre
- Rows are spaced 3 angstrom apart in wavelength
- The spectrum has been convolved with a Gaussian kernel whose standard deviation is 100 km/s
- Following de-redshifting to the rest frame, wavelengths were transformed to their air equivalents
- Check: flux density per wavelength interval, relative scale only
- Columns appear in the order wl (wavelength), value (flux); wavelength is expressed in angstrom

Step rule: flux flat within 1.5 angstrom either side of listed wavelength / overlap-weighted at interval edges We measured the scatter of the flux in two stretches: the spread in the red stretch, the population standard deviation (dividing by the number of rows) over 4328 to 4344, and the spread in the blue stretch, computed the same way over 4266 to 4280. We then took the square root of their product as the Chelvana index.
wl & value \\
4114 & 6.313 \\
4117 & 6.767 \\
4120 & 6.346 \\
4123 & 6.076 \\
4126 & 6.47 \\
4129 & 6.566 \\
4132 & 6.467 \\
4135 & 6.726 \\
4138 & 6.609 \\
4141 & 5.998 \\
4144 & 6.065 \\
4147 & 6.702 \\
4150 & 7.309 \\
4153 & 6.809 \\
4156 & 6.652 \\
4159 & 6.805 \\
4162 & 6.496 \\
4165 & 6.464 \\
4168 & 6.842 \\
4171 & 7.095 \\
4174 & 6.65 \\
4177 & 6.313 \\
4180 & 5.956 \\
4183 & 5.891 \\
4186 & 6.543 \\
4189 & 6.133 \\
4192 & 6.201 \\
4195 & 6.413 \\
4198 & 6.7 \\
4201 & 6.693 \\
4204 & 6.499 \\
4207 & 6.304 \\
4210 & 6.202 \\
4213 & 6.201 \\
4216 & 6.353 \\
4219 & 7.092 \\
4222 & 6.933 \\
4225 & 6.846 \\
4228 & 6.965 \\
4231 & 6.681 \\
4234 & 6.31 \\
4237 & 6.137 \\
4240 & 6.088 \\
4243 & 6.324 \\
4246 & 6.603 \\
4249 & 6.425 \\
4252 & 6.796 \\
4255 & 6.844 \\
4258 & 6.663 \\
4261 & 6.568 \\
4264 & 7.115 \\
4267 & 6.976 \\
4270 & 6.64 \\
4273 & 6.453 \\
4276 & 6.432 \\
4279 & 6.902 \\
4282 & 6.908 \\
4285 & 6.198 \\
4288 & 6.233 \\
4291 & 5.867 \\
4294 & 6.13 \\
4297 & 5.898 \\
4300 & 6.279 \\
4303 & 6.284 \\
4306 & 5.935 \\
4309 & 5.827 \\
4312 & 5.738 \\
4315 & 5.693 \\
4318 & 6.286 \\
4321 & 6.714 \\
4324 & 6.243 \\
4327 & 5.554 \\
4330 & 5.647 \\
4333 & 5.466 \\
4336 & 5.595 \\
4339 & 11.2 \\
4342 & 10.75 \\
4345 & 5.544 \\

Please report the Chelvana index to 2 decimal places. 0.77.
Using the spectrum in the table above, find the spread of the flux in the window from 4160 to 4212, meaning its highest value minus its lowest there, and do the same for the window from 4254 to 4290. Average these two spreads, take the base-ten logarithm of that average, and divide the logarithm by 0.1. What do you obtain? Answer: 0.3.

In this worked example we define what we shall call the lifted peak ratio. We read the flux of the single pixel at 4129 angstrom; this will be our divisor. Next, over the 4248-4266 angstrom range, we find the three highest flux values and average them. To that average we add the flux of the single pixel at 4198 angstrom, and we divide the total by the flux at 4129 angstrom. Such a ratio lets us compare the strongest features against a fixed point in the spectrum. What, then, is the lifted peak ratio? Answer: 2.07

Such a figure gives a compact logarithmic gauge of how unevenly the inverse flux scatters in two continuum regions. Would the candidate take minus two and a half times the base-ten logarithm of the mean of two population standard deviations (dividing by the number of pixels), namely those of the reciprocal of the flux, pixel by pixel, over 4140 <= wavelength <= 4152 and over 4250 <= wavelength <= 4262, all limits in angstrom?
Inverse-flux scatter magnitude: 5.34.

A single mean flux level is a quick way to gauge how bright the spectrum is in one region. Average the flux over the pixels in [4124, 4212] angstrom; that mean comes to 6.50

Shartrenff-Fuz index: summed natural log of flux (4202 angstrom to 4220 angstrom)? 11.2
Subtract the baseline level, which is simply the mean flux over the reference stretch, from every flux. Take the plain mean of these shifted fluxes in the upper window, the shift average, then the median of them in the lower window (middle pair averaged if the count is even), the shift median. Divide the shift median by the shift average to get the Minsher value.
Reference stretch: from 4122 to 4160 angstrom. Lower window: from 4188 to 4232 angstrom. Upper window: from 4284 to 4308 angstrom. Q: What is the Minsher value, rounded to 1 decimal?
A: 0.1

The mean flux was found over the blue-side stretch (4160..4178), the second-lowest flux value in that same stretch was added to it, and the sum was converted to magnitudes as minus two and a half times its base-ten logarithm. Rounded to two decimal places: -2.79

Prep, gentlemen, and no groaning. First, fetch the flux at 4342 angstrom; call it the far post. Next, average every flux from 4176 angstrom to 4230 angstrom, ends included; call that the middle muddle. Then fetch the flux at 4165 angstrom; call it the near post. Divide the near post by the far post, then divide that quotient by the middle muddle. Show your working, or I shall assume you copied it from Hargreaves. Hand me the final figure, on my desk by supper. 0.093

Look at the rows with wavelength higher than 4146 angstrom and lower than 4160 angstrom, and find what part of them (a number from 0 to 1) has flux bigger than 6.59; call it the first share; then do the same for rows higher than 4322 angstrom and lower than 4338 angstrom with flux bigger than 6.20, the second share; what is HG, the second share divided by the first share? 0.2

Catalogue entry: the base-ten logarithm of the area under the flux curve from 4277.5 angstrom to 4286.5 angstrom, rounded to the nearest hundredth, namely 1.78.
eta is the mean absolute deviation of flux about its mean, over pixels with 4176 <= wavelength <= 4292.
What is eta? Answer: 0.283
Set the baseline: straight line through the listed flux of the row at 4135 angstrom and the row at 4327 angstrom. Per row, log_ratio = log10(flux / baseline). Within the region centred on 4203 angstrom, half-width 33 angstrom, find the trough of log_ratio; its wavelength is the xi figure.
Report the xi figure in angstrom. 4183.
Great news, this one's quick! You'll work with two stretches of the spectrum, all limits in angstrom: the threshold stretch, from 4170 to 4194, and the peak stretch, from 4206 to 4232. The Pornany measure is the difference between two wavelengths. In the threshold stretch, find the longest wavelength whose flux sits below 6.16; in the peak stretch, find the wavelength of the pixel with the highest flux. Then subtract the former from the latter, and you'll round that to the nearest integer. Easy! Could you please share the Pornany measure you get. 30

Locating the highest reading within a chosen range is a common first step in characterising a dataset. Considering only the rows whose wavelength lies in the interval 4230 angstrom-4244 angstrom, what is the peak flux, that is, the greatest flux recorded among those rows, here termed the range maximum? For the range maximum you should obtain 6.681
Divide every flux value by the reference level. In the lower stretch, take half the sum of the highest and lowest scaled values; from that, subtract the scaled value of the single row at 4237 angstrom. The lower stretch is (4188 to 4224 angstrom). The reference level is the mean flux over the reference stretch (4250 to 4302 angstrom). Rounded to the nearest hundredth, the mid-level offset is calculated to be 0.07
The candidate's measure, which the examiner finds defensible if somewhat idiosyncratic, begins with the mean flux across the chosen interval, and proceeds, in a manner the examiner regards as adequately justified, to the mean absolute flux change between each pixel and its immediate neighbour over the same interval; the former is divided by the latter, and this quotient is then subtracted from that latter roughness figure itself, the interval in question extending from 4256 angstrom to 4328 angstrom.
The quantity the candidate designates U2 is -22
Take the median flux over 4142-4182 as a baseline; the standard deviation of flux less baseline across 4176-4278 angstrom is 0.32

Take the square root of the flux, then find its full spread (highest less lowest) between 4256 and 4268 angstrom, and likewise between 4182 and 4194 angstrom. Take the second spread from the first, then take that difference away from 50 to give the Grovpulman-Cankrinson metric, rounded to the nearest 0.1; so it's 50.0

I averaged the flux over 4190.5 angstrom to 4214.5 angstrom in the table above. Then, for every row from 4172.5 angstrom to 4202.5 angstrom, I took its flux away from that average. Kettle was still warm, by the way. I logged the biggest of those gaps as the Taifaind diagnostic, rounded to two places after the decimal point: 0.51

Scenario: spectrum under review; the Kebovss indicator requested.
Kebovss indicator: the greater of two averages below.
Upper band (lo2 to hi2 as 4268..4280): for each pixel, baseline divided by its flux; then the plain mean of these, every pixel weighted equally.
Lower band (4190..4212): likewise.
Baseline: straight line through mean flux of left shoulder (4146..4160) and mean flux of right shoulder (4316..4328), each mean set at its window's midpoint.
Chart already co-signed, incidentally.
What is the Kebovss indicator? 1.04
